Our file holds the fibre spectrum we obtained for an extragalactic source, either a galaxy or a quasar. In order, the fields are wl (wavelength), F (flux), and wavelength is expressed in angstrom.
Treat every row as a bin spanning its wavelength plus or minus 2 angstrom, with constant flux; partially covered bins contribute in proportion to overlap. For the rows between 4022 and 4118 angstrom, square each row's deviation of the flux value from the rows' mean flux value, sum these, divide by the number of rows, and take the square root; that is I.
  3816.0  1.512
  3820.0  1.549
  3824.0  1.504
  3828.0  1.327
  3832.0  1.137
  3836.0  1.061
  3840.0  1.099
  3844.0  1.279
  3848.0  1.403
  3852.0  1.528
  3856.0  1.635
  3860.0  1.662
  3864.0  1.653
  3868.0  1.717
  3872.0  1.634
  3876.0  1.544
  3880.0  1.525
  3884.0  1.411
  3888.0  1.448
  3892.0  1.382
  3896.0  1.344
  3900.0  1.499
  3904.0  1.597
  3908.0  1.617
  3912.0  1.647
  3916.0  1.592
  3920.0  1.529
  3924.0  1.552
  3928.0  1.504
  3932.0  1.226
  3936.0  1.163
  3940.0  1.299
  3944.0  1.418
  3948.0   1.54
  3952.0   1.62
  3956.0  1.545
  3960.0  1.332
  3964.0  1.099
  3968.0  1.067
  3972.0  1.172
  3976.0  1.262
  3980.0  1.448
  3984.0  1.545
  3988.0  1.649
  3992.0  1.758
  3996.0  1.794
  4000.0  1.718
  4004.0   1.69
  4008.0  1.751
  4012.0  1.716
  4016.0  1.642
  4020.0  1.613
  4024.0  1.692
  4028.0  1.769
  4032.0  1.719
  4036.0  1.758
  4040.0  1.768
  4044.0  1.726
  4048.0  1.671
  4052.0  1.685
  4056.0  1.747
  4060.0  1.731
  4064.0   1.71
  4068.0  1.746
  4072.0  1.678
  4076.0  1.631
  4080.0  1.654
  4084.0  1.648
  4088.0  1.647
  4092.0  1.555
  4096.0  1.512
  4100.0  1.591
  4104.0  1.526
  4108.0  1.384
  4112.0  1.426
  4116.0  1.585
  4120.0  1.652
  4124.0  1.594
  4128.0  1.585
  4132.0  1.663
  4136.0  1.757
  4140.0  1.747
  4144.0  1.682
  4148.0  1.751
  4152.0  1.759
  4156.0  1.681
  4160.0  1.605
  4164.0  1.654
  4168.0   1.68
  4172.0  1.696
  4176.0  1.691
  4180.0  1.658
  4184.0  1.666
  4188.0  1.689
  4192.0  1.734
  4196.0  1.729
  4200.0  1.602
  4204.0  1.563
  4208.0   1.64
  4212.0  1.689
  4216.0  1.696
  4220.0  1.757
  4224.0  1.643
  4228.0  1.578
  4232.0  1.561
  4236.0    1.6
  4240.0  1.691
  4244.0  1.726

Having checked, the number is 0.10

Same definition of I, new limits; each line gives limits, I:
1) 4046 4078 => 0.04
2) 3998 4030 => 0.05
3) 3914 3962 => 0.15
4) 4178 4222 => 0.06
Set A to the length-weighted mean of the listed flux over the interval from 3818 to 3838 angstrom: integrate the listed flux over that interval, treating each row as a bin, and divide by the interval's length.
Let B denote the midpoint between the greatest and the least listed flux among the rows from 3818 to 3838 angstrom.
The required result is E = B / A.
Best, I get 0.99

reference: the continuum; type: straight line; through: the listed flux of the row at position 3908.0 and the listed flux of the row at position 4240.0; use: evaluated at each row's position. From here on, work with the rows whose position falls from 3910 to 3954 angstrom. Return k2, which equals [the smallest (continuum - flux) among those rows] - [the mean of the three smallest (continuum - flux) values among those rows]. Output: -0.031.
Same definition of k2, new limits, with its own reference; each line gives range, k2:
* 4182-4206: -0.017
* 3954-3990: -0.067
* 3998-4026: -0.022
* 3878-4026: -0.027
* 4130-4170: -0.003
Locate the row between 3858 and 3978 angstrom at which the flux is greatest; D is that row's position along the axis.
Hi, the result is 3868.0 angstrom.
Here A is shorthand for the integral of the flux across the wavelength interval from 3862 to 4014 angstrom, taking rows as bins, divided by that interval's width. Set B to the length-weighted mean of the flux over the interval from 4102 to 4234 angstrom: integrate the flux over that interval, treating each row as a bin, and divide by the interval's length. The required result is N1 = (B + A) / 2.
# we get 1.57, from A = 1.50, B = 1.65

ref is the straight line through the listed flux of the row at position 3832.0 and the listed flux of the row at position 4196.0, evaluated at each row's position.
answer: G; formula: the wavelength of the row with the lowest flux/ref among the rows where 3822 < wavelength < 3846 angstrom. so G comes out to 3836.0 angstrom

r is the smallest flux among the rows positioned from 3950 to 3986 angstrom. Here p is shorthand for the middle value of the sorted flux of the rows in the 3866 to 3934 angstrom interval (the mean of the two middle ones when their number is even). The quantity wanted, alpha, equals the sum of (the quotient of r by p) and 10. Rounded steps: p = 1.53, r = 1.067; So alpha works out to 10.7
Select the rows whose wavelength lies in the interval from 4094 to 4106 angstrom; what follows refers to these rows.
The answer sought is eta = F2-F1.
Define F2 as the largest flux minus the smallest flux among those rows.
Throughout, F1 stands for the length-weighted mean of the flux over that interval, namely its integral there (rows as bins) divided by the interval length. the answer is -1.46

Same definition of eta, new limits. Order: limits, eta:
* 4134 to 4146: -1.65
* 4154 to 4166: -1.57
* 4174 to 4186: -1.64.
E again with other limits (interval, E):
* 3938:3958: 0.98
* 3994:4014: 1.00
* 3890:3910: 1.00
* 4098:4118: 0.99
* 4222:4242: 1.01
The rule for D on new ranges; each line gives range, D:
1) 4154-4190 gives 4172.0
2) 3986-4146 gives 3996.0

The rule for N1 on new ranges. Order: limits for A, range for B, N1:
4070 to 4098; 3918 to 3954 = 1.52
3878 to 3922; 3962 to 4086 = 1.56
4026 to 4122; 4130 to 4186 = 1.67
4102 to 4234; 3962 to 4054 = 1.62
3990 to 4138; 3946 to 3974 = 1.50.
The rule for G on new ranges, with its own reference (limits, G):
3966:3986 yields 3968.0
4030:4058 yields 4048.0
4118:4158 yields 4128.0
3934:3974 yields 3968.0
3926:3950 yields 3936.0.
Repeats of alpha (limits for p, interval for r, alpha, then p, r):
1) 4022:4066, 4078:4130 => 10.8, 1.73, 1.384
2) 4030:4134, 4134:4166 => 11.0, 1.65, 1.605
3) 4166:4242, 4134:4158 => 11.0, 1.68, 1.681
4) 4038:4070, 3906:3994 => 10.6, 1.73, 1.067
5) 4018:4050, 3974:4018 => 10.7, 1.72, 1.262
